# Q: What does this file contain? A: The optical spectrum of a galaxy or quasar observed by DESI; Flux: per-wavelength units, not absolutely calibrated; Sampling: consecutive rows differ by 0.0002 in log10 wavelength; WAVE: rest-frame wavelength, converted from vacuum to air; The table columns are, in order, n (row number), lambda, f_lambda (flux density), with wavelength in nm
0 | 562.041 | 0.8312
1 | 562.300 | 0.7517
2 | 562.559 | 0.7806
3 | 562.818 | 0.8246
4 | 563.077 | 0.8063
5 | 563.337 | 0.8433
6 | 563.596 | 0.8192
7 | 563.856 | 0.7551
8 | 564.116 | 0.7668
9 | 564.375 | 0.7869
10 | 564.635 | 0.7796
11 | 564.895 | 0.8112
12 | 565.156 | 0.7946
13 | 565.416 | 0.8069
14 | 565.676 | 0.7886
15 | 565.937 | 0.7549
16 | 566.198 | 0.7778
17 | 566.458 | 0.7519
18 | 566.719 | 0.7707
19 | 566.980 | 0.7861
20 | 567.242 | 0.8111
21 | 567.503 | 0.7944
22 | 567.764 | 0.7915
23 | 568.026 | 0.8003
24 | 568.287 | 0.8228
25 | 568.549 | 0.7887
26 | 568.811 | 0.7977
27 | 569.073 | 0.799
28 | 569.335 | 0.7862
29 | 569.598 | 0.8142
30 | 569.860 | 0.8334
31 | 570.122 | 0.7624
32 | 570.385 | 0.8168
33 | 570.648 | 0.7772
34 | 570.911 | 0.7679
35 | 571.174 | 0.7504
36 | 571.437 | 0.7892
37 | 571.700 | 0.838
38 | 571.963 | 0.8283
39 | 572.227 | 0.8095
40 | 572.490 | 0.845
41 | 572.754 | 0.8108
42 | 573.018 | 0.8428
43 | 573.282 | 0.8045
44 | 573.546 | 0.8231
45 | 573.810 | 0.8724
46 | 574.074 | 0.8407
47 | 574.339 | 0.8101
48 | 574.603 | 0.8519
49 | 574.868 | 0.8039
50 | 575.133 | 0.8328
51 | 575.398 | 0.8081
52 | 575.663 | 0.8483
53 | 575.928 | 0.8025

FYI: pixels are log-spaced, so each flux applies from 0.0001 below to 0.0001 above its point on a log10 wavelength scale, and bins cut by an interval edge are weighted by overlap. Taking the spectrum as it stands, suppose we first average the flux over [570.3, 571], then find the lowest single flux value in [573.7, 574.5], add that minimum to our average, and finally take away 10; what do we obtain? -8.40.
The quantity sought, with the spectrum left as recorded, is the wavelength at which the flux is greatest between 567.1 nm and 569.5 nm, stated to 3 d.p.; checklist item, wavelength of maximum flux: 568.287 nm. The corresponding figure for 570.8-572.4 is 571.700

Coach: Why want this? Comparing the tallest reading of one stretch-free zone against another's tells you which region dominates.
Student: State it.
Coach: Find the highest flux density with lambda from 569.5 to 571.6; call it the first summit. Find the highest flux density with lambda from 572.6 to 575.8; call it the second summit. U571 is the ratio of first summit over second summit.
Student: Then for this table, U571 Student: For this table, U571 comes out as 0.955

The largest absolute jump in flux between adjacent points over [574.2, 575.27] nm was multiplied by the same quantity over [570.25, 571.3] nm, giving 0.0019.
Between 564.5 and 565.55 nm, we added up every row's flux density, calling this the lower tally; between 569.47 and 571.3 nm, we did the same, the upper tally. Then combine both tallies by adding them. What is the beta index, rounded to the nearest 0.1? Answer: 8.7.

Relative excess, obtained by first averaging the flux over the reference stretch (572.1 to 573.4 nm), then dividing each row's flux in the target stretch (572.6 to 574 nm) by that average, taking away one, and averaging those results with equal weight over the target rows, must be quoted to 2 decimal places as 0.01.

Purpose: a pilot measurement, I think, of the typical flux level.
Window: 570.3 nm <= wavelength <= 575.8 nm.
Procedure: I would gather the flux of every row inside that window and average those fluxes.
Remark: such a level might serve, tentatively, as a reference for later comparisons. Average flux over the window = 0.818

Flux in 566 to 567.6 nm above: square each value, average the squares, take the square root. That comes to 0.782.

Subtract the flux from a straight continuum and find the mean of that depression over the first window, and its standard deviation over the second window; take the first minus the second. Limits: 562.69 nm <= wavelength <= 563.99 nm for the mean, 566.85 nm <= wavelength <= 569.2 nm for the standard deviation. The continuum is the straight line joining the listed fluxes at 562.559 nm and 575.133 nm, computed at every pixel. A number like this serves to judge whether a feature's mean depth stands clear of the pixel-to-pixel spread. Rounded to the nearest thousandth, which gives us -0.037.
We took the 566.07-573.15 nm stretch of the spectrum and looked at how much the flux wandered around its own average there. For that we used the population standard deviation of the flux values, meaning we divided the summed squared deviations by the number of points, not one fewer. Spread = 0.0261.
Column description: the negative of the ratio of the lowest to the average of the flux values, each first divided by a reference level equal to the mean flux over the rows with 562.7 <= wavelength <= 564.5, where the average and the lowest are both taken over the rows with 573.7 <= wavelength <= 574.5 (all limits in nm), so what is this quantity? -0.963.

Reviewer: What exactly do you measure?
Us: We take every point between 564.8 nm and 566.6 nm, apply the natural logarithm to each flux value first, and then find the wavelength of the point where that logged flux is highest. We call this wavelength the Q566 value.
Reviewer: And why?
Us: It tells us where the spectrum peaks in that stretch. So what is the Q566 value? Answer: 564.895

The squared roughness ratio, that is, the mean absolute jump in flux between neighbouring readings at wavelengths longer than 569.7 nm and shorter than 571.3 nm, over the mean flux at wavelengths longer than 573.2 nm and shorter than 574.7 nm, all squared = 0.0021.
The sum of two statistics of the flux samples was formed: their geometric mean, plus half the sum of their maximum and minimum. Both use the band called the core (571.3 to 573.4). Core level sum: 1.64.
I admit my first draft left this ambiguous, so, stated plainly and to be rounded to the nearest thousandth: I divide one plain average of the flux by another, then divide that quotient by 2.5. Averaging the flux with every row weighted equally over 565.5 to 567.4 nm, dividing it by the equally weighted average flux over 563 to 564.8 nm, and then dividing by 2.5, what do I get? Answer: 0.392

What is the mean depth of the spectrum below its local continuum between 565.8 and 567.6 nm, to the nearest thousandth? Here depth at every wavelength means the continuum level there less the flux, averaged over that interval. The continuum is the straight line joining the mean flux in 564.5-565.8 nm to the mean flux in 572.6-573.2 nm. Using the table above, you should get 0.024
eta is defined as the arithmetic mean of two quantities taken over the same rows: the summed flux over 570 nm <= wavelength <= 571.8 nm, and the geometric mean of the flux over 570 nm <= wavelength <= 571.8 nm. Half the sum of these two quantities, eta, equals 3.14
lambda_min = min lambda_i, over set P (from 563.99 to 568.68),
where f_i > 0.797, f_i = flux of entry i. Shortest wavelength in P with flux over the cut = 564.895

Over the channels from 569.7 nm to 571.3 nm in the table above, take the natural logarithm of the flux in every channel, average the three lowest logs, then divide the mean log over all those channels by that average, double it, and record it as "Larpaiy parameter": 1.77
